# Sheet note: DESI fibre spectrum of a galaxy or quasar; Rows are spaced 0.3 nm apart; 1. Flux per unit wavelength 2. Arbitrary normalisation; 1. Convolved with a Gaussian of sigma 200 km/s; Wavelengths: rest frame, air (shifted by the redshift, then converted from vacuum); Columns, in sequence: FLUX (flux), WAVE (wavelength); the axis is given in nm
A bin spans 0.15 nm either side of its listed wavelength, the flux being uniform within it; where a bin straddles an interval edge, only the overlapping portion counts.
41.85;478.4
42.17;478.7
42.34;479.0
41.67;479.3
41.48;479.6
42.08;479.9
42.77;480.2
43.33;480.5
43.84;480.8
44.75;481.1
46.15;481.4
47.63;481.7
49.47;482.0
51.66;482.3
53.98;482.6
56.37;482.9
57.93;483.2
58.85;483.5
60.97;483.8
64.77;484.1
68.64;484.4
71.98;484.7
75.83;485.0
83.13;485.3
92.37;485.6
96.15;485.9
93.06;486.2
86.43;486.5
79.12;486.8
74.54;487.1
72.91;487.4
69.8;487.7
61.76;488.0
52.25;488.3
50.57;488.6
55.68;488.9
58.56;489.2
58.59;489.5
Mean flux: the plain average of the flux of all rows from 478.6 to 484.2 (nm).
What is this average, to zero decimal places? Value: 49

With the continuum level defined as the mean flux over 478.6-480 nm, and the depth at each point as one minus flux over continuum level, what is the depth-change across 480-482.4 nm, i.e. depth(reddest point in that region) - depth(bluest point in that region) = -0.21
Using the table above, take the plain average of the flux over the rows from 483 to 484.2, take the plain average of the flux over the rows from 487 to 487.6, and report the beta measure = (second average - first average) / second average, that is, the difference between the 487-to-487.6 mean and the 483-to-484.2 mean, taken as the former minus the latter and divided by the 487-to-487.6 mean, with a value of 0.18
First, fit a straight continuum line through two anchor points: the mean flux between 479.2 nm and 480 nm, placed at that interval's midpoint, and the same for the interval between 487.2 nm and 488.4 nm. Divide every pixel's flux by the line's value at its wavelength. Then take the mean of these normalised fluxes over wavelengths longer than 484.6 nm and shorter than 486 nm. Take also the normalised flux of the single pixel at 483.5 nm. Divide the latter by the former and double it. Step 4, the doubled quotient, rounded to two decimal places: 1.54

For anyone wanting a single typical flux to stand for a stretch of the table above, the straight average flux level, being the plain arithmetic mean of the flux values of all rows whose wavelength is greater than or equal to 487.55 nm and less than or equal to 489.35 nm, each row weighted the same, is 58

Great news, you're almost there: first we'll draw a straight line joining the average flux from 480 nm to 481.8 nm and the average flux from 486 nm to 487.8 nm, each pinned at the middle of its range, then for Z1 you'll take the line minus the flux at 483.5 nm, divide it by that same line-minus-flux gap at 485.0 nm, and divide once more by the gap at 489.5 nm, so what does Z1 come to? 0.00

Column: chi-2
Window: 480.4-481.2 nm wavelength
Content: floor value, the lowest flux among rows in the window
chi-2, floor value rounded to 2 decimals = 43.33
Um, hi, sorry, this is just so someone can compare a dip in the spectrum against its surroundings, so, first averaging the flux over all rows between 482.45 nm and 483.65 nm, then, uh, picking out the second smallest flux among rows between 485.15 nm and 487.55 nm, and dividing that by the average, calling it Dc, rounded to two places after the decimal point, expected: 1.31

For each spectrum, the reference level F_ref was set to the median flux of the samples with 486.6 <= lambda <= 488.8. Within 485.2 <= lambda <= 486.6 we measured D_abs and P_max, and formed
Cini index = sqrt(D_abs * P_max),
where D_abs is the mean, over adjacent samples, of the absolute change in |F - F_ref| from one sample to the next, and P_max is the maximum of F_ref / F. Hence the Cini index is 2.2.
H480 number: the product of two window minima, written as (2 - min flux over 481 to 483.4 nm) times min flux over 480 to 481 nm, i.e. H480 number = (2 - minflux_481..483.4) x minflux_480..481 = -1828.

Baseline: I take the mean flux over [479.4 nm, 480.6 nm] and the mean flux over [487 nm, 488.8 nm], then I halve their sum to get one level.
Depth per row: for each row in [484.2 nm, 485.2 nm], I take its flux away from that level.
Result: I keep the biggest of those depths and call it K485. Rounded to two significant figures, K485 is -16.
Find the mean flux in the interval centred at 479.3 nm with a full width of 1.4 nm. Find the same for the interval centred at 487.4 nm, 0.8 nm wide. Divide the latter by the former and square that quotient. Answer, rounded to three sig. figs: 2.98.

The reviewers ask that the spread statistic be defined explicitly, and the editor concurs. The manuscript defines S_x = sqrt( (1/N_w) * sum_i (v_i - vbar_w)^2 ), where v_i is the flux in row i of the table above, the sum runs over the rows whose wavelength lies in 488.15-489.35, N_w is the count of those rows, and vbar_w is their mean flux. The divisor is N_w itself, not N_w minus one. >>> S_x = 3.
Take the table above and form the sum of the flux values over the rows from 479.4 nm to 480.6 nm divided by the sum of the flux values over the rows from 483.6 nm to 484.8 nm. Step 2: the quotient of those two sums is 0.64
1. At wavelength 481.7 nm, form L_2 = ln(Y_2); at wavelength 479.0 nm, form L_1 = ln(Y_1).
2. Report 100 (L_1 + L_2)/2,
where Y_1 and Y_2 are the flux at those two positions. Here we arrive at 380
